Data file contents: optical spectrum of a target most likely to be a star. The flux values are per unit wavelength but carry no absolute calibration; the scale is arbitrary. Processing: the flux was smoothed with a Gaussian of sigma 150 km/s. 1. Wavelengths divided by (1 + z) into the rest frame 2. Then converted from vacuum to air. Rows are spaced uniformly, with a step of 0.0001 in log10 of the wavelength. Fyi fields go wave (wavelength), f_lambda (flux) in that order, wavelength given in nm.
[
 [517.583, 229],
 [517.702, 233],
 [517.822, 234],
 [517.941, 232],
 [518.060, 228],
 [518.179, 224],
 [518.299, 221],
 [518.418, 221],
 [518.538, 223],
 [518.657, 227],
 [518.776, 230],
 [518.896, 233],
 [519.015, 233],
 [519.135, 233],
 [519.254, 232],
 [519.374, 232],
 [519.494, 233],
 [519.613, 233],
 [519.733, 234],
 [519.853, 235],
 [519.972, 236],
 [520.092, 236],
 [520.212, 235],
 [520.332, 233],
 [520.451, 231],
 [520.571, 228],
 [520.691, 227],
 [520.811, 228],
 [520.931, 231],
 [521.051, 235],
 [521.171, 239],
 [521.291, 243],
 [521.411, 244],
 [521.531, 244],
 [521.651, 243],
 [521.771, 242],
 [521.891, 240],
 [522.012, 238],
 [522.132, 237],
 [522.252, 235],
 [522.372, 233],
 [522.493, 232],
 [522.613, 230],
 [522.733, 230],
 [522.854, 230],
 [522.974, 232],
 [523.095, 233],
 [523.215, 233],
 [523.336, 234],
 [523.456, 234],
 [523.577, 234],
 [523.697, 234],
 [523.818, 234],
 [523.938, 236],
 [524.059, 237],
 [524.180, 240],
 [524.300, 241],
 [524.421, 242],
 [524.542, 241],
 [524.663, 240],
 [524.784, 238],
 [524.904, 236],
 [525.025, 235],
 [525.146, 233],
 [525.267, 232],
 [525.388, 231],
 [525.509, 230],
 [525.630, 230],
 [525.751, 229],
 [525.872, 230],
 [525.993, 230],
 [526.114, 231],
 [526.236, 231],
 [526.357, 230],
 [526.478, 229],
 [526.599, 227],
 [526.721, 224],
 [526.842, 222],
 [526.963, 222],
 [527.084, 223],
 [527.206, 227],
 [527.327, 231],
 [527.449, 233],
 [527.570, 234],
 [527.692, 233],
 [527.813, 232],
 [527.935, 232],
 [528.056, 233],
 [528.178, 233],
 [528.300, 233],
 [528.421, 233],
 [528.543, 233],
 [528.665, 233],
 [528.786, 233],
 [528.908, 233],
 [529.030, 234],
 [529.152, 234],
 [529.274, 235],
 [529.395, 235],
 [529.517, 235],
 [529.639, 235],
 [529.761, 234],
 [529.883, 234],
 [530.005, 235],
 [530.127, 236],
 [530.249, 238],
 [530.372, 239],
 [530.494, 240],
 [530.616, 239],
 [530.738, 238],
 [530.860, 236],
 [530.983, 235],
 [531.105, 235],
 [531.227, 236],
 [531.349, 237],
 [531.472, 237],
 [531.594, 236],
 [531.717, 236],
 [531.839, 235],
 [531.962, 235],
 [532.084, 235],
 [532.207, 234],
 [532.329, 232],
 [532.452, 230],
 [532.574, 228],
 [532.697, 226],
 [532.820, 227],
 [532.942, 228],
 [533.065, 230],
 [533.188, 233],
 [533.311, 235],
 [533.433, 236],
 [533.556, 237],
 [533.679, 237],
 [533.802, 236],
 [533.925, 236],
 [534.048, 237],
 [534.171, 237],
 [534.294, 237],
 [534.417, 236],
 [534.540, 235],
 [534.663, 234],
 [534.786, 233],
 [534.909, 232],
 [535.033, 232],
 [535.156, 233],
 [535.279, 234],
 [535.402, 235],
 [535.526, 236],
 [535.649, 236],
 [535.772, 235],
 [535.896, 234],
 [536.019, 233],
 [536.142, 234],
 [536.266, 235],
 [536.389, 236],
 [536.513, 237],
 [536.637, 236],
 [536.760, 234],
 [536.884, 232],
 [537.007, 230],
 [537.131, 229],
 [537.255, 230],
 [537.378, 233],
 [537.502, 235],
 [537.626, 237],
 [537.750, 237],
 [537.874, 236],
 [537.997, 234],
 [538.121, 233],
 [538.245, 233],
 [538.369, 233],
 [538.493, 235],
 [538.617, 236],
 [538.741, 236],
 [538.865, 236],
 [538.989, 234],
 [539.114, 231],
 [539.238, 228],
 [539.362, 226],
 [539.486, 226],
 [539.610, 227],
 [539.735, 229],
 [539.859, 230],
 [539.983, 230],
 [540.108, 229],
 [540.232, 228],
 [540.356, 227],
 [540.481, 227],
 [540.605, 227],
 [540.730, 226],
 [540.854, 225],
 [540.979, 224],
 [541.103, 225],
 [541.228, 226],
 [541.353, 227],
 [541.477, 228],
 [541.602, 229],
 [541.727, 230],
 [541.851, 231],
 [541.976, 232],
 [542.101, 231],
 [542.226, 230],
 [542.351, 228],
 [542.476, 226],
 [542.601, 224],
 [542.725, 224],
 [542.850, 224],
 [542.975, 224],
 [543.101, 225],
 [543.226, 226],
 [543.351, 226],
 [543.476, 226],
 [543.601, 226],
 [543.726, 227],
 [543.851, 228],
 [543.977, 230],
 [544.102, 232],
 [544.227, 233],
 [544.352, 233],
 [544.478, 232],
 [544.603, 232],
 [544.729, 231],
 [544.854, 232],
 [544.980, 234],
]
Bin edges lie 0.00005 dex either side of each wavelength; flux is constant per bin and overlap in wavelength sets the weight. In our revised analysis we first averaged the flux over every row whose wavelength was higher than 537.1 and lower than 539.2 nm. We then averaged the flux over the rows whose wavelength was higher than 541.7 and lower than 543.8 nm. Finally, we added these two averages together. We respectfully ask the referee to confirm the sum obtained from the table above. 461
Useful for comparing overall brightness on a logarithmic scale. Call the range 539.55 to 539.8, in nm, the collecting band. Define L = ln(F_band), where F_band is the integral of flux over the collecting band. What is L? 4.04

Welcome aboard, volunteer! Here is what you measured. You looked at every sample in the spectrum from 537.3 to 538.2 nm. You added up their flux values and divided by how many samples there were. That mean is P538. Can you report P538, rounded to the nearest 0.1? 235.0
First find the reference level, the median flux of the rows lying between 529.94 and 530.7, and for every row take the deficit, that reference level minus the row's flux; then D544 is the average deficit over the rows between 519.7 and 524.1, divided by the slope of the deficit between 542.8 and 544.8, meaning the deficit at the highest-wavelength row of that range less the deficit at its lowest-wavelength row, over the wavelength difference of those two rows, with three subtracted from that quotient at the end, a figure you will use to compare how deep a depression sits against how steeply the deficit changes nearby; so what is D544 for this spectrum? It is -4.0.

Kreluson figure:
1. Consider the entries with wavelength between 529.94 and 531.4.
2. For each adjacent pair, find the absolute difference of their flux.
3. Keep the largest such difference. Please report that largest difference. 2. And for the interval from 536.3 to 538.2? 3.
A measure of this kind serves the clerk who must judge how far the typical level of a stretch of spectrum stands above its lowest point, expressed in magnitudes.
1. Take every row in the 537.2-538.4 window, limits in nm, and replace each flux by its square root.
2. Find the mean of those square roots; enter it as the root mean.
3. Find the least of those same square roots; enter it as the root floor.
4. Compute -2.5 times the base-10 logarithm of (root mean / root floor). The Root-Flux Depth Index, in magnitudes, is -0.010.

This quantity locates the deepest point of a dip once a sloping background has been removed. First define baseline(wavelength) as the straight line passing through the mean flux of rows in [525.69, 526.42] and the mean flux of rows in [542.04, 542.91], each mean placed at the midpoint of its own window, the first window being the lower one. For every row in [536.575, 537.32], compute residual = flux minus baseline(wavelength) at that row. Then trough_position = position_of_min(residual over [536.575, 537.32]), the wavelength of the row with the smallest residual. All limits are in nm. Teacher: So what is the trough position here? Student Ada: 537.131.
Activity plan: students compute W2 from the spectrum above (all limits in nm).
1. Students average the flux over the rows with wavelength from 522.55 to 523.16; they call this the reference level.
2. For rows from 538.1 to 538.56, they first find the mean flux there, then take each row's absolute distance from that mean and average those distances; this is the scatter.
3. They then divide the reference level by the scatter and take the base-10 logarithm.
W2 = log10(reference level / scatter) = 2.49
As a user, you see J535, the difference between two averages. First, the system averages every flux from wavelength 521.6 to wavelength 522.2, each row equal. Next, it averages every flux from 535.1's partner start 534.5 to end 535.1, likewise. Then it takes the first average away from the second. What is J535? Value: -6.8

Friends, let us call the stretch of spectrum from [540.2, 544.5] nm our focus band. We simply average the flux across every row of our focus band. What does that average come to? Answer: 228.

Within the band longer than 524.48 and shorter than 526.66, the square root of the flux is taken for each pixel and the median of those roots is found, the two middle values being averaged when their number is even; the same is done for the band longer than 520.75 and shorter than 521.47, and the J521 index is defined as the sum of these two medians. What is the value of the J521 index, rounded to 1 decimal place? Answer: 30.6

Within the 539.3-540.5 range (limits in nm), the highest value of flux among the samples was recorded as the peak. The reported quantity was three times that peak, 690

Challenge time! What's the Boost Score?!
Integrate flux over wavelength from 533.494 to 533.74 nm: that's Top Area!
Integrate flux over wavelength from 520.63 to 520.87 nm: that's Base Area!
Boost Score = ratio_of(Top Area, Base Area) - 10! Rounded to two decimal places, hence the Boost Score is -8.93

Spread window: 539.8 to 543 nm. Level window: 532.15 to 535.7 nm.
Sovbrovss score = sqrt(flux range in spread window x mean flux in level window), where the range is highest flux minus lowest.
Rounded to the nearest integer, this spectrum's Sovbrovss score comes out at 43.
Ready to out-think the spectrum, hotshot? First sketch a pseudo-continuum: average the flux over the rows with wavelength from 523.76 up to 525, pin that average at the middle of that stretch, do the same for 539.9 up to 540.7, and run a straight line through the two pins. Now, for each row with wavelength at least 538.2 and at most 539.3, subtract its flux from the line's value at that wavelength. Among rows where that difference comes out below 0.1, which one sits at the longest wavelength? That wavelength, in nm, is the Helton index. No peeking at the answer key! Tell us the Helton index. 539.114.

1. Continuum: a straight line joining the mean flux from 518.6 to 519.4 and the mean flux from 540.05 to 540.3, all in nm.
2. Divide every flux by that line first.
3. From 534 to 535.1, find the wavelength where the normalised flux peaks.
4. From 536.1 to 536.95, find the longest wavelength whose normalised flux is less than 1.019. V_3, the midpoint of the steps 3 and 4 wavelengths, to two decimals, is 535.59 nm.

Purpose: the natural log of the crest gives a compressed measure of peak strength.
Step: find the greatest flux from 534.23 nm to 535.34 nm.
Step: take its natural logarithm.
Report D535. 5.47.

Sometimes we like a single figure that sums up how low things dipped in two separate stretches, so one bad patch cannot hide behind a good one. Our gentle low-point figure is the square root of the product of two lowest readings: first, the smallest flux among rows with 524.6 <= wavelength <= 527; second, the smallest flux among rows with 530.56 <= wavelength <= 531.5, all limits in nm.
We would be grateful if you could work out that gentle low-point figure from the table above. 228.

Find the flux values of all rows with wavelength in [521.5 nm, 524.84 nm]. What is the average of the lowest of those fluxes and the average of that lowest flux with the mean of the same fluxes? 232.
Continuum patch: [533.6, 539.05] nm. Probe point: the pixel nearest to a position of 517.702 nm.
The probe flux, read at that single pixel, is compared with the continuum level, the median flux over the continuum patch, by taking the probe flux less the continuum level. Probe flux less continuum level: -2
